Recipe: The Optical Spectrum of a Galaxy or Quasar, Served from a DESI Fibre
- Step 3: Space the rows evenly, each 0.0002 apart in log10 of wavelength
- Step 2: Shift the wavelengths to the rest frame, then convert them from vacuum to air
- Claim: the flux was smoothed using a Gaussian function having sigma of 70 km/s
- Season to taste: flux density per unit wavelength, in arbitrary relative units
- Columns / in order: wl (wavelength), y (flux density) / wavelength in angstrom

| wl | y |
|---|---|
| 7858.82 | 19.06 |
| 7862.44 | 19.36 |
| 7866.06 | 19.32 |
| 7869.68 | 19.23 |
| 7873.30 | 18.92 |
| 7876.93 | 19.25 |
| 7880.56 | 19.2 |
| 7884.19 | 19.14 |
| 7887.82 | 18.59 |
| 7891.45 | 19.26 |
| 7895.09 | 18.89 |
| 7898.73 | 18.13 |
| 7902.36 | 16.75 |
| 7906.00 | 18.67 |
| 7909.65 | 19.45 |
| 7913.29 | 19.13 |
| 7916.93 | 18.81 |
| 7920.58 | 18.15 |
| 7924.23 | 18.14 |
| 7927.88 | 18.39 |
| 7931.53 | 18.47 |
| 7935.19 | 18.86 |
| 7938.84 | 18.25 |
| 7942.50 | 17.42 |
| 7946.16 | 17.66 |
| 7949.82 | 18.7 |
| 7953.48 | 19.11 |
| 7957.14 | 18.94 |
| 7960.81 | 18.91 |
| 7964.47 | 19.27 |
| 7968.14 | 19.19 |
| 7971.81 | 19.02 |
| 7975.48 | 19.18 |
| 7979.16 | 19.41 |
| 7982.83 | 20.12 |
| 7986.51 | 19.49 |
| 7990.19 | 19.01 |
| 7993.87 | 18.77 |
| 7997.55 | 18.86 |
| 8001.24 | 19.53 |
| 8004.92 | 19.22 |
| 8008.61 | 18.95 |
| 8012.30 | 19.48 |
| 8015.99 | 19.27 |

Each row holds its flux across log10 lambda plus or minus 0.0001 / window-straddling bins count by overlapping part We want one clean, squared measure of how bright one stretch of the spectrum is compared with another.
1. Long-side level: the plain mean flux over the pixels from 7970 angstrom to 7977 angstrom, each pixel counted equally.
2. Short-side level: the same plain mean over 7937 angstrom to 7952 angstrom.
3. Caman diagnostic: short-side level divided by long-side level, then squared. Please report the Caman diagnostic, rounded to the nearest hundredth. 0.89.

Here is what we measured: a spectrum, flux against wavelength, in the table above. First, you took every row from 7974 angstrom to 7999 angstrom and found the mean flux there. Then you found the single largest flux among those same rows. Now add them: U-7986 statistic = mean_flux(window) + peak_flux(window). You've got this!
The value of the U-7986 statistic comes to 39.4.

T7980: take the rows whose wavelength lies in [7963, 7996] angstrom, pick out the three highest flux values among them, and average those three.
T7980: 19.7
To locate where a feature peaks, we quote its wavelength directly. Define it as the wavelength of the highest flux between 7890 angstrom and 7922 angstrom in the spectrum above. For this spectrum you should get 7909.65 angstrom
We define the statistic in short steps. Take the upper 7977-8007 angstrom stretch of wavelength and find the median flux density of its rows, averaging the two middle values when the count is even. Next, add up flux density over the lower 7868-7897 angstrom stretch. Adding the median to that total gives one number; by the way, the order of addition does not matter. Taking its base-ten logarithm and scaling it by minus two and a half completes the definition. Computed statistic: -5.59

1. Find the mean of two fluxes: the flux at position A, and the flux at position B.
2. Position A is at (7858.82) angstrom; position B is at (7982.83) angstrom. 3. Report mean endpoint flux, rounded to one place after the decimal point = 19.6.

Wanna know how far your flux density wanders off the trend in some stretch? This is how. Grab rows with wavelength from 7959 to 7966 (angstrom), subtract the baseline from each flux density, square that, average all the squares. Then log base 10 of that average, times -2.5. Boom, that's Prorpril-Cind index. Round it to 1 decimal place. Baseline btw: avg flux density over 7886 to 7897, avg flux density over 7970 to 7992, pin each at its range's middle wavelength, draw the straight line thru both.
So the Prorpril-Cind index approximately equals 3.0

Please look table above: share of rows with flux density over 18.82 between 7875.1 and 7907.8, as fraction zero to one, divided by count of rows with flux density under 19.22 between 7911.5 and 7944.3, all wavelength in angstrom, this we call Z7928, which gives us 0.062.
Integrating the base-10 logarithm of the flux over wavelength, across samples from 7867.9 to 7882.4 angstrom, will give 18.6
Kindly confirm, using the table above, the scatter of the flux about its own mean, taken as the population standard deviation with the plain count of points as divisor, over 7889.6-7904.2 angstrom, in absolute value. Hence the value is 1.0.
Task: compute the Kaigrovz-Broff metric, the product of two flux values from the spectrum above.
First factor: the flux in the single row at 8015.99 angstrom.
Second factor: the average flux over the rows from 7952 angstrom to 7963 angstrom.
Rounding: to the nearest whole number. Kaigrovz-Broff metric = 366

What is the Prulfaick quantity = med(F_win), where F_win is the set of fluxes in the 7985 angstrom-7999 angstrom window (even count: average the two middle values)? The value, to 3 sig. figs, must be 18.9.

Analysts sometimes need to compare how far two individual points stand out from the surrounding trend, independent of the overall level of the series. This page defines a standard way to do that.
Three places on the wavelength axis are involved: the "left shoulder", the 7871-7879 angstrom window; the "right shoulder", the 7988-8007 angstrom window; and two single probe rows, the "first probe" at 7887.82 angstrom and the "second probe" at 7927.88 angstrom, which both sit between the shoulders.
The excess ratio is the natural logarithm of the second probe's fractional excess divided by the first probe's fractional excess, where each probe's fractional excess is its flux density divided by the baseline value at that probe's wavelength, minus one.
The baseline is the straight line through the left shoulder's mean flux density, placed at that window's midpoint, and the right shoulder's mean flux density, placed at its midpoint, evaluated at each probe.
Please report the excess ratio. 0.3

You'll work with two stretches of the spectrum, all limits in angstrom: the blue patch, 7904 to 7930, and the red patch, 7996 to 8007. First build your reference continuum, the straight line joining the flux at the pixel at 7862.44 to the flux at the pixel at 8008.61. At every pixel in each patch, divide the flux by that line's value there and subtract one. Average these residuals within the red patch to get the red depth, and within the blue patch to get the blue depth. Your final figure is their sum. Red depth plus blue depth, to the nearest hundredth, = -0.02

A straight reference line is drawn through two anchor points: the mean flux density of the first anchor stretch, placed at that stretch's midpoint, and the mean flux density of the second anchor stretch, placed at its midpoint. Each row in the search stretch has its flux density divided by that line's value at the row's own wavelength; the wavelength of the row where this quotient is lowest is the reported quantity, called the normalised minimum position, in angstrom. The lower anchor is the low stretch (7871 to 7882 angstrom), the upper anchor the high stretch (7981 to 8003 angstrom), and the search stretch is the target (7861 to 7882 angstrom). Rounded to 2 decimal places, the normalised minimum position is 7873.30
